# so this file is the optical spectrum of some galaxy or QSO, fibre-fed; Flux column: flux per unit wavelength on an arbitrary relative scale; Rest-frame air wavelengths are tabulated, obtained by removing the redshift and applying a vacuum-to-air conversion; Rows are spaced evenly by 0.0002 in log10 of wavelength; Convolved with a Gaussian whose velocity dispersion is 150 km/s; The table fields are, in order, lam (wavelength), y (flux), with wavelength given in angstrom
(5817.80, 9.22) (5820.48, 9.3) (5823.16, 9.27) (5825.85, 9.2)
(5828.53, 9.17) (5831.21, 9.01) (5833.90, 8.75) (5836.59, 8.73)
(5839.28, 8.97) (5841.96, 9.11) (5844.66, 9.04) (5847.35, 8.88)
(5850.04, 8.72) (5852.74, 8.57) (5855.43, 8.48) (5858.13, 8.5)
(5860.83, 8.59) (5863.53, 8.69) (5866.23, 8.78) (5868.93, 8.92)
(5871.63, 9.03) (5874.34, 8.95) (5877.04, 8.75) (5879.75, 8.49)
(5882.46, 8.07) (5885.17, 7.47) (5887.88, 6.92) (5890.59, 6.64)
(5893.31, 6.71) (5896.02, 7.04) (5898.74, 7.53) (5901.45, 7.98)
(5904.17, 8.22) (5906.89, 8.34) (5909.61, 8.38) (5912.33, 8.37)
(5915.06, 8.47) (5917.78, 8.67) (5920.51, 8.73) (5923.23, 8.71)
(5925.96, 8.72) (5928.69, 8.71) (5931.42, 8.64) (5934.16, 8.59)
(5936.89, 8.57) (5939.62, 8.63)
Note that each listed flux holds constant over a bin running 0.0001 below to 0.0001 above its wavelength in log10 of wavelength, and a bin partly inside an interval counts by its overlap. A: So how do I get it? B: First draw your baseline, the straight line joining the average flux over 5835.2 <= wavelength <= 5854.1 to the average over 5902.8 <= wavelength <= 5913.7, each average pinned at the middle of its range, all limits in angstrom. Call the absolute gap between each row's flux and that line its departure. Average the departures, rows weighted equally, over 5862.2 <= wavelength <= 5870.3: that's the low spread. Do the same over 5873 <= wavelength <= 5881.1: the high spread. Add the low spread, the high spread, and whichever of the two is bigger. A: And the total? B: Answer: 1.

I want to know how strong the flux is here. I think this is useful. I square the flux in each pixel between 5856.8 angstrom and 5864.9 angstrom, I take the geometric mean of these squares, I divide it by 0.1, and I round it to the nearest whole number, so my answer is 738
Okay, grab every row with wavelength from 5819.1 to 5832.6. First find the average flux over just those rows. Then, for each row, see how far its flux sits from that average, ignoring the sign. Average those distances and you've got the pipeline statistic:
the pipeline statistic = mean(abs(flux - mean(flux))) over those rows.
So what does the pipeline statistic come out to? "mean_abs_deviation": 0.08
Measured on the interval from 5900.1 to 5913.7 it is 0.13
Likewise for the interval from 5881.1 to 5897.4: 0.42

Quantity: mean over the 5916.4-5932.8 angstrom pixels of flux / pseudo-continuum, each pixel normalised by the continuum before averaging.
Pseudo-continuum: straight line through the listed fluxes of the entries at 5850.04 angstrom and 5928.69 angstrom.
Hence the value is 1.00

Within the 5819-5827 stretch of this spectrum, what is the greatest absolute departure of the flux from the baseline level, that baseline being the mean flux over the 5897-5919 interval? 1.1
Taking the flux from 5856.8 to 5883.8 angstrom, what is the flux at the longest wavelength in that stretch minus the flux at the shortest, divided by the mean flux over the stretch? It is -0.050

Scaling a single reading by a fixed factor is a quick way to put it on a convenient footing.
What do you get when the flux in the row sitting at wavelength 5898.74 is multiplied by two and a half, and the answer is 18.8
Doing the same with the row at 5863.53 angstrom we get 21.7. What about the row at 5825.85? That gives 23.0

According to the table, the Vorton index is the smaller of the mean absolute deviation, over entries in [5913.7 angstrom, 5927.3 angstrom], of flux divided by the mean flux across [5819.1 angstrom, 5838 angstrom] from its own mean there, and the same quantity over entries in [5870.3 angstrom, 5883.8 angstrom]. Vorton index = 0.0084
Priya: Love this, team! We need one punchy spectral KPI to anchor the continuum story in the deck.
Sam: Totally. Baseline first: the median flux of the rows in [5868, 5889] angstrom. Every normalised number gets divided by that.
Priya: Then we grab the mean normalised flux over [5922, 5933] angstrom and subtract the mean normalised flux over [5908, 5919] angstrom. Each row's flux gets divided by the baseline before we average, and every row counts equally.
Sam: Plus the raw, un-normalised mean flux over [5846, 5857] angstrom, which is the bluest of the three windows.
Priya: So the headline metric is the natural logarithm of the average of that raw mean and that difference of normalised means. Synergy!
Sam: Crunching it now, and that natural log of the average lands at 1.47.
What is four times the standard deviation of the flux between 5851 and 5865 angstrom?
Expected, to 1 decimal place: 0.3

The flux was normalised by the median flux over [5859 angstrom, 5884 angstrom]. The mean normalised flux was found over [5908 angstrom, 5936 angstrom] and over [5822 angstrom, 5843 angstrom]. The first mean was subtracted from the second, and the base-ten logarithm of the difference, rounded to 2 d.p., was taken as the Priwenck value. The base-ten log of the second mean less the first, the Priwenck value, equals -1.31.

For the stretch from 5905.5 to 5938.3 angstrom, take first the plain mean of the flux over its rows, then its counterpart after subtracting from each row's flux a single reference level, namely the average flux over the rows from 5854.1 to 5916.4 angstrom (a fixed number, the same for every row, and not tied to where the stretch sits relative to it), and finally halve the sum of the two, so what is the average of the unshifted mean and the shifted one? 4.5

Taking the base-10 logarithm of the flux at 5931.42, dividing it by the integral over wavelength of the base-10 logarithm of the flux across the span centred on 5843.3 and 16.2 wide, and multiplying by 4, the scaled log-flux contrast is 0.24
